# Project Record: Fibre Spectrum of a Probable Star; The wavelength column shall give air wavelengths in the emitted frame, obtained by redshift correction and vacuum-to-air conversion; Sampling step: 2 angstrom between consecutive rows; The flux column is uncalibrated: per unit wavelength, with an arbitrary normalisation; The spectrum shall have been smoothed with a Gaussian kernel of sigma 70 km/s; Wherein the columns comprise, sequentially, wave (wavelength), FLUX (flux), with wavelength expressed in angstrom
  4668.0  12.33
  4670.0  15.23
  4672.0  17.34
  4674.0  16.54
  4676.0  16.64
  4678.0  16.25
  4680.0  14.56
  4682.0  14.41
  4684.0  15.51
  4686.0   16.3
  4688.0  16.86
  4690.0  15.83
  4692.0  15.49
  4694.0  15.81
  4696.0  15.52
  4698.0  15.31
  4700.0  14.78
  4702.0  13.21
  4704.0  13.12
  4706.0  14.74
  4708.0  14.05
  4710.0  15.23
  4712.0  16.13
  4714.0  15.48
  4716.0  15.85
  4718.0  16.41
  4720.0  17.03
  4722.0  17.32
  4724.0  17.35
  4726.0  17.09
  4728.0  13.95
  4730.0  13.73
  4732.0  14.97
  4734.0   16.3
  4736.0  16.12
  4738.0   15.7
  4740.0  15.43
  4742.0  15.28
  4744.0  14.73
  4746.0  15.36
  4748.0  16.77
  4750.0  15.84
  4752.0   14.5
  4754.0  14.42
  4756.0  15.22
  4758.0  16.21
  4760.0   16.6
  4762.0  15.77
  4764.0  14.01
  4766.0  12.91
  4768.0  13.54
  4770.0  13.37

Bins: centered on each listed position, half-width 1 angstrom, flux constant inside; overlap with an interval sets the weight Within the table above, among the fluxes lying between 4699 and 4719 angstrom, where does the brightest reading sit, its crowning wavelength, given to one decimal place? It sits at 4718.0 angstrom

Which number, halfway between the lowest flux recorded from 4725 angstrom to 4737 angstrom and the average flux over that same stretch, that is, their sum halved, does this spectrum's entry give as 14.5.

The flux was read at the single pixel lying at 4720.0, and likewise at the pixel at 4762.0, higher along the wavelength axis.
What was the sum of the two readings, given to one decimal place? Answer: 32.8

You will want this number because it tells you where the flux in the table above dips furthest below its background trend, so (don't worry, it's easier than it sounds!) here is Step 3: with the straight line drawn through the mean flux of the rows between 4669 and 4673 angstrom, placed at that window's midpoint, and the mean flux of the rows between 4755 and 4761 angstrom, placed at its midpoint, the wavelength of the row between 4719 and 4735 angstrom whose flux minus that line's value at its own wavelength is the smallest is 4730.0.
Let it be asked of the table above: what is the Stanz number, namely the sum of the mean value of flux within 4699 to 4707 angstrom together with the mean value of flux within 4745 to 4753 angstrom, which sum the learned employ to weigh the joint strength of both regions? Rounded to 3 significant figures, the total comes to 29.6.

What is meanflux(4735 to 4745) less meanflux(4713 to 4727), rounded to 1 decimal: -1.2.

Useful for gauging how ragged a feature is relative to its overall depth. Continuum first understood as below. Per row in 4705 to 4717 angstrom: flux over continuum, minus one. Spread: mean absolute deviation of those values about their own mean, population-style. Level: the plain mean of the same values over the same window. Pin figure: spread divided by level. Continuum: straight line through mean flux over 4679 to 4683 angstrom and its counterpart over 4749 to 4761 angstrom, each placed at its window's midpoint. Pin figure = 1.5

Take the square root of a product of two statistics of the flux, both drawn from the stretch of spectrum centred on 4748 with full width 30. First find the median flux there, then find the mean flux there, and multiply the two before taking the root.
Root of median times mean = 15.7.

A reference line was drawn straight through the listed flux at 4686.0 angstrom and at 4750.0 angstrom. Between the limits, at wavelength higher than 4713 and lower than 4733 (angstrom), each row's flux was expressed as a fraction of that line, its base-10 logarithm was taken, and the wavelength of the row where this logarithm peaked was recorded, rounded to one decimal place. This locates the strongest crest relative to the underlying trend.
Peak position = 4724.0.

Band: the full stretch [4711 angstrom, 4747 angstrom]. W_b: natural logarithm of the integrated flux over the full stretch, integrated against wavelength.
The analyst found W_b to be 6.34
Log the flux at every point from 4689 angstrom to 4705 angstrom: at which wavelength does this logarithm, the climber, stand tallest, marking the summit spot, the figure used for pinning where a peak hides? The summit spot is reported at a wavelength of 4690.0 angstrom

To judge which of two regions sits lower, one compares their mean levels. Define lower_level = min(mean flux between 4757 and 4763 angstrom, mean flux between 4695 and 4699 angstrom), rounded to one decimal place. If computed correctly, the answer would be 15.4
